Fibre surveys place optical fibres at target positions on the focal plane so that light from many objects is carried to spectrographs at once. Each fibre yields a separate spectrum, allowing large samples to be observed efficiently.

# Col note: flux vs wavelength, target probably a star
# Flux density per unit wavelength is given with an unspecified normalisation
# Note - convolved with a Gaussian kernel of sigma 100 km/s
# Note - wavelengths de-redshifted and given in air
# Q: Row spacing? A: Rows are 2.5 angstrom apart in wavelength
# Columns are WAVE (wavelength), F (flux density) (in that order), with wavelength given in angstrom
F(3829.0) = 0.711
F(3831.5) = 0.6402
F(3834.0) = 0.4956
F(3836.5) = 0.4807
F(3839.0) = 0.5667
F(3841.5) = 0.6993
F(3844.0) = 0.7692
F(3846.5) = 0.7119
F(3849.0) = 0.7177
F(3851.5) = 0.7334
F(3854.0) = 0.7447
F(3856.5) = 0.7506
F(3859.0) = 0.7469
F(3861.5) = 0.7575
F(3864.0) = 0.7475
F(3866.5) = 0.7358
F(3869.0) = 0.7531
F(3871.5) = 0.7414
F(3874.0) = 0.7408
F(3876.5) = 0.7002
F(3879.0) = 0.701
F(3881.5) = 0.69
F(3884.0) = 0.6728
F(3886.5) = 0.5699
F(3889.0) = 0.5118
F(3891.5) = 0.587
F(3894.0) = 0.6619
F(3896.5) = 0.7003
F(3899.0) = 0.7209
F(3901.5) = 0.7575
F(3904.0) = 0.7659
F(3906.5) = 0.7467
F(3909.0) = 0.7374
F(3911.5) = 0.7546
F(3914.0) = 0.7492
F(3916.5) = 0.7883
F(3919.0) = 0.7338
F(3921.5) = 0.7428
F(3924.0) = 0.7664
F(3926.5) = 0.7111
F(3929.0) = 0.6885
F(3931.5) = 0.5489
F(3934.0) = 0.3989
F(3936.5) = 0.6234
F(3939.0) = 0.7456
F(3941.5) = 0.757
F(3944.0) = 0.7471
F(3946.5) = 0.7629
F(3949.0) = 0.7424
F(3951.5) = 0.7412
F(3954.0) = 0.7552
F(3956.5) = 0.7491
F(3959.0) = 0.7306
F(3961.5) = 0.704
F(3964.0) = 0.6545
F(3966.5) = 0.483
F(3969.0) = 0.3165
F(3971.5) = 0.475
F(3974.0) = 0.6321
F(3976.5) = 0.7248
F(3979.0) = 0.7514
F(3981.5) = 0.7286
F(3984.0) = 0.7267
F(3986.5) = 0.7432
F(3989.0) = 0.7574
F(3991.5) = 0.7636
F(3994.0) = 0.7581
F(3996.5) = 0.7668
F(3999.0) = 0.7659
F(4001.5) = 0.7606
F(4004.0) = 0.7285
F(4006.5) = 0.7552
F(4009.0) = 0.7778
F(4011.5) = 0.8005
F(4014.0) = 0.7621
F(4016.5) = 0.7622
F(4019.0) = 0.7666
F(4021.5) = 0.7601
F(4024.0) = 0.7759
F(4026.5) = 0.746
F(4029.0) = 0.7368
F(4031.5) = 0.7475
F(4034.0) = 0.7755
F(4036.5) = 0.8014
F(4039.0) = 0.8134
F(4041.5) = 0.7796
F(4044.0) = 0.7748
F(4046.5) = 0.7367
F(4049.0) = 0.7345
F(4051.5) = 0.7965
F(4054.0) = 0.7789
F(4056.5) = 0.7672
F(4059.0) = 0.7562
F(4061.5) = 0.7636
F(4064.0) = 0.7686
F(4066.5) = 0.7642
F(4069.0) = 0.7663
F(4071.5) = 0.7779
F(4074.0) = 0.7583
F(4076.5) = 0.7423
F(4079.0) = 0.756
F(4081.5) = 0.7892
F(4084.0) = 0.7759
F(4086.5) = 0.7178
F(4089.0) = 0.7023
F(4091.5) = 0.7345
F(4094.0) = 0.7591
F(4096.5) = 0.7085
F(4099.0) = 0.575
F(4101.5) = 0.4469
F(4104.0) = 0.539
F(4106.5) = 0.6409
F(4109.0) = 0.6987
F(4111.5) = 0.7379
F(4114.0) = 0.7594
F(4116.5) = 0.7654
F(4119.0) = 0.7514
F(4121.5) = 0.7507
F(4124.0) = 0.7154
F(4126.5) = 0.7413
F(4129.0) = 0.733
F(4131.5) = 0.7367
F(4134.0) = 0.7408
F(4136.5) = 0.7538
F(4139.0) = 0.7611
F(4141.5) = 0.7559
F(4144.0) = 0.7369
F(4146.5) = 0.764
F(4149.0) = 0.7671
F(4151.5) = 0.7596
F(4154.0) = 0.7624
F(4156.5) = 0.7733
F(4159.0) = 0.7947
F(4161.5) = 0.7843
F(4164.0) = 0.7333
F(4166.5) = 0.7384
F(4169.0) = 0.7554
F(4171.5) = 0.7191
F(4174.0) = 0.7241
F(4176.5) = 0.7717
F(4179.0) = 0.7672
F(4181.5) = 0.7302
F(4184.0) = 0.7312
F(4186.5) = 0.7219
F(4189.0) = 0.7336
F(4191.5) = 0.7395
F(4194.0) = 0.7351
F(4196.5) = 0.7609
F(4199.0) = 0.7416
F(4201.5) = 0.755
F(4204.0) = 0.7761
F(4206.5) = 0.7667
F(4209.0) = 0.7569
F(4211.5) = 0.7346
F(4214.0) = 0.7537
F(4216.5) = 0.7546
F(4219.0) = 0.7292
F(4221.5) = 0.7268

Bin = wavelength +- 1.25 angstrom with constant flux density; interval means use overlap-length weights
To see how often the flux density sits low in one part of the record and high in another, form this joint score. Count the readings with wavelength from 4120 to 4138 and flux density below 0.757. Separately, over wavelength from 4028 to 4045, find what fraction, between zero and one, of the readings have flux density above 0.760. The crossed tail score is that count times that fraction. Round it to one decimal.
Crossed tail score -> 5.0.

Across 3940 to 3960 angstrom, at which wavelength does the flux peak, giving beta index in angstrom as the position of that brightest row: 3946.5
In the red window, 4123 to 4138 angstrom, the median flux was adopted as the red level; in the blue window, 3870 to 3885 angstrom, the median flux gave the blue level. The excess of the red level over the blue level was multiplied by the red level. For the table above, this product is 0.028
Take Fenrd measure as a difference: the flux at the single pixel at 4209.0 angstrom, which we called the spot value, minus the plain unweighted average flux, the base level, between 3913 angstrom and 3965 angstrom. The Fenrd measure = 0.05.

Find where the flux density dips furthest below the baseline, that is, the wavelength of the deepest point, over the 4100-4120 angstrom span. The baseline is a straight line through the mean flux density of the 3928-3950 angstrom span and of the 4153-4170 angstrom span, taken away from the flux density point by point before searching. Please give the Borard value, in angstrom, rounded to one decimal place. 4101.5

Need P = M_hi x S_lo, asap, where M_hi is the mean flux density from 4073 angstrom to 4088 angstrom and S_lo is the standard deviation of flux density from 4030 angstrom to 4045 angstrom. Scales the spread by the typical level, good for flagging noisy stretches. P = 0.02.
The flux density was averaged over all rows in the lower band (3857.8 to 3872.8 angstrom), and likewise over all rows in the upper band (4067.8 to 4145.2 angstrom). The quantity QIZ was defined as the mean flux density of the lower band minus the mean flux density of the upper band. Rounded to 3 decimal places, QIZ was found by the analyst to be 0.027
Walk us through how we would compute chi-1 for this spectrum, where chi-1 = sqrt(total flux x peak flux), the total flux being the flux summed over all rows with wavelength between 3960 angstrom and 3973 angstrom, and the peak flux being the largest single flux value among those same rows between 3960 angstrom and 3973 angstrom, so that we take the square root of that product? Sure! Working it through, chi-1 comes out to 1.361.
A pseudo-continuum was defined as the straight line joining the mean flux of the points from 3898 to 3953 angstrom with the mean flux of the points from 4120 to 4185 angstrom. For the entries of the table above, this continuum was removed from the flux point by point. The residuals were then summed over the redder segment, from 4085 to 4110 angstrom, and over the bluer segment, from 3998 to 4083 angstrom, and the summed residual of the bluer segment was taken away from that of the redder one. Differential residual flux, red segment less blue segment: -2.0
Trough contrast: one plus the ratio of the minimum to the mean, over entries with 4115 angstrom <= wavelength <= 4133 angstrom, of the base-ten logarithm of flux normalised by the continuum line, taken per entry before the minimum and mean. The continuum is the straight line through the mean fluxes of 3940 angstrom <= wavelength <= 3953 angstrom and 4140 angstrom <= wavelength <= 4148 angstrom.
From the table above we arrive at 5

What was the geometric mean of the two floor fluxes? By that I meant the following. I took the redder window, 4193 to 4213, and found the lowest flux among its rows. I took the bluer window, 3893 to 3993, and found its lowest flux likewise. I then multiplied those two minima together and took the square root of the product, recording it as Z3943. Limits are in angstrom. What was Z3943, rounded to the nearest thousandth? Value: 0.482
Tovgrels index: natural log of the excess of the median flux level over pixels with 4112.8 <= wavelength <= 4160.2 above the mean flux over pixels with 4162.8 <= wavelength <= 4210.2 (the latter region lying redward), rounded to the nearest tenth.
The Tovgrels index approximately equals -4.5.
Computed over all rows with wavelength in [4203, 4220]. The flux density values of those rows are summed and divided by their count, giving 0.753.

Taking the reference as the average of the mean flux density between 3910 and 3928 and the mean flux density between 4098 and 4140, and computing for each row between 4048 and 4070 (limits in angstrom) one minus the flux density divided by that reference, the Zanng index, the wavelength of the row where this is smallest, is 4051.5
